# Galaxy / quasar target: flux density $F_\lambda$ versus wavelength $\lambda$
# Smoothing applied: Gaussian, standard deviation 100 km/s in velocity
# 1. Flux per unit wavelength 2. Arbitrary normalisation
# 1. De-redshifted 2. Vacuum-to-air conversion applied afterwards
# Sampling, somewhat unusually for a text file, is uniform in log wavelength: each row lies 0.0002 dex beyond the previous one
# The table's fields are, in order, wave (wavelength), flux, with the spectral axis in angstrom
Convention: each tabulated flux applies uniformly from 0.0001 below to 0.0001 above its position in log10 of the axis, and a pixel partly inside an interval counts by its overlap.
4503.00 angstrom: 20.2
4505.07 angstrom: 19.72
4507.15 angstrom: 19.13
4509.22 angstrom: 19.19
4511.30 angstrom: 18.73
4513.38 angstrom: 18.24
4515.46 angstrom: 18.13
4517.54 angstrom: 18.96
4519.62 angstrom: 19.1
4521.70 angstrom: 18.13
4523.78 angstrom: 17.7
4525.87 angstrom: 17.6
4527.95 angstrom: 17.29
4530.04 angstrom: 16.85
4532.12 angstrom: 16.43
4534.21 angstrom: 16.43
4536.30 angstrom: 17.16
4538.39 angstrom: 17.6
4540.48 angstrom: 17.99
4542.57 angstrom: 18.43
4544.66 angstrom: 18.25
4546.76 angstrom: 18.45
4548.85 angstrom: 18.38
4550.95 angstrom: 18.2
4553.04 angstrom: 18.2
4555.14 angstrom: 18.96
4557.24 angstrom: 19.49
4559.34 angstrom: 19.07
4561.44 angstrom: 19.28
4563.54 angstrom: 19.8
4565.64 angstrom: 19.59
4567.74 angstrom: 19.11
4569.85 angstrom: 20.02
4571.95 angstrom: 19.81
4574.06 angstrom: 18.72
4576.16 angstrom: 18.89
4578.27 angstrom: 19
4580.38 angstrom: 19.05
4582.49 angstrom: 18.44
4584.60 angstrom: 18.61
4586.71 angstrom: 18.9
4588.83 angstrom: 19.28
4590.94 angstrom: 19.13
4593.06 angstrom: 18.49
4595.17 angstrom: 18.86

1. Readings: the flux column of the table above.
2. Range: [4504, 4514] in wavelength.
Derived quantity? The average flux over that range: 19.0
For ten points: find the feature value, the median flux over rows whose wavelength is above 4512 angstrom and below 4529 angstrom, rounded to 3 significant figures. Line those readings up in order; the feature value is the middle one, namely 18.1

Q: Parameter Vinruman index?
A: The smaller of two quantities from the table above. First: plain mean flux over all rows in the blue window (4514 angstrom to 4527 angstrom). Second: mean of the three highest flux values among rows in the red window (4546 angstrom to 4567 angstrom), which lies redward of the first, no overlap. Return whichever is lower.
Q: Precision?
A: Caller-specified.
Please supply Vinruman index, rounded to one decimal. 18.3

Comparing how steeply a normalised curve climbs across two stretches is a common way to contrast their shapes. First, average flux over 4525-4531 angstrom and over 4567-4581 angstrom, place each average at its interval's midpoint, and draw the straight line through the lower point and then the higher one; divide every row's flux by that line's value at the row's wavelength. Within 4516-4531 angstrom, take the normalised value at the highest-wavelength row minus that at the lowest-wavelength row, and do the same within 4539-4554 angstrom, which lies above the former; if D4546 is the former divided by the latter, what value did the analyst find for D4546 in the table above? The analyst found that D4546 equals 8.5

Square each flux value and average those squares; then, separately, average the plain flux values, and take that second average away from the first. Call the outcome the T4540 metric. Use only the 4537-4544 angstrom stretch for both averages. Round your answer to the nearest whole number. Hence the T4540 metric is 306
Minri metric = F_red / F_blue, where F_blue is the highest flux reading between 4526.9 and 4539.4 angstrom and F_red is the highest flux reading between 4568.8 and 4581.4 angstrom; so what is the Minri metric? 1.14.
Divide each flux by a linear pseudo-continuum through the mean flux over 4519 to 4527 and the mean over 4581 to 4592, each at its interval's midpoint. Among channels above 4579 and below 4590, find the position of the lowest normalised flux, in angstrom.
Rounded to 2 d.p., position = 4582.49 angstrom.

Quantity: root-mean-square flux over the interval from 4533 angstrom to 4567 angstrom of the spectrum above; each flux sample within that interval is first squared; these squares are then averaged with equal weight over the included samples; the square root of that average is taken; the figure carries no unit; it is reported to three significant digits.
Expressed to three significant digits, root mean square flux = 18.5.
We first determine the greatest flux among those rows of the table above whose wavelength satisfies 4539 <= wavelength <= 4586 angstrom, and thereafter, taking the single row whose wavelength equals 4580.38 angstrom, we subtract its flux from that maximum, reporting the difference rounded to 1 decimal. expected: 1.0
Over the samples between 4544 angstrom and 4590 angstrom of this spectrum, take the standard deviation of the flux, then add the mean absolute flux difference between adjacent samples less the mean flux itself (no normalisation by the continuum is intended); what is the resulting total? -18.1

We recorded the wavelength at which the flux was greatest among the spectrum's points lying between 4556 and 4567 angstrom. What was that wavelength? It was 4563.54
